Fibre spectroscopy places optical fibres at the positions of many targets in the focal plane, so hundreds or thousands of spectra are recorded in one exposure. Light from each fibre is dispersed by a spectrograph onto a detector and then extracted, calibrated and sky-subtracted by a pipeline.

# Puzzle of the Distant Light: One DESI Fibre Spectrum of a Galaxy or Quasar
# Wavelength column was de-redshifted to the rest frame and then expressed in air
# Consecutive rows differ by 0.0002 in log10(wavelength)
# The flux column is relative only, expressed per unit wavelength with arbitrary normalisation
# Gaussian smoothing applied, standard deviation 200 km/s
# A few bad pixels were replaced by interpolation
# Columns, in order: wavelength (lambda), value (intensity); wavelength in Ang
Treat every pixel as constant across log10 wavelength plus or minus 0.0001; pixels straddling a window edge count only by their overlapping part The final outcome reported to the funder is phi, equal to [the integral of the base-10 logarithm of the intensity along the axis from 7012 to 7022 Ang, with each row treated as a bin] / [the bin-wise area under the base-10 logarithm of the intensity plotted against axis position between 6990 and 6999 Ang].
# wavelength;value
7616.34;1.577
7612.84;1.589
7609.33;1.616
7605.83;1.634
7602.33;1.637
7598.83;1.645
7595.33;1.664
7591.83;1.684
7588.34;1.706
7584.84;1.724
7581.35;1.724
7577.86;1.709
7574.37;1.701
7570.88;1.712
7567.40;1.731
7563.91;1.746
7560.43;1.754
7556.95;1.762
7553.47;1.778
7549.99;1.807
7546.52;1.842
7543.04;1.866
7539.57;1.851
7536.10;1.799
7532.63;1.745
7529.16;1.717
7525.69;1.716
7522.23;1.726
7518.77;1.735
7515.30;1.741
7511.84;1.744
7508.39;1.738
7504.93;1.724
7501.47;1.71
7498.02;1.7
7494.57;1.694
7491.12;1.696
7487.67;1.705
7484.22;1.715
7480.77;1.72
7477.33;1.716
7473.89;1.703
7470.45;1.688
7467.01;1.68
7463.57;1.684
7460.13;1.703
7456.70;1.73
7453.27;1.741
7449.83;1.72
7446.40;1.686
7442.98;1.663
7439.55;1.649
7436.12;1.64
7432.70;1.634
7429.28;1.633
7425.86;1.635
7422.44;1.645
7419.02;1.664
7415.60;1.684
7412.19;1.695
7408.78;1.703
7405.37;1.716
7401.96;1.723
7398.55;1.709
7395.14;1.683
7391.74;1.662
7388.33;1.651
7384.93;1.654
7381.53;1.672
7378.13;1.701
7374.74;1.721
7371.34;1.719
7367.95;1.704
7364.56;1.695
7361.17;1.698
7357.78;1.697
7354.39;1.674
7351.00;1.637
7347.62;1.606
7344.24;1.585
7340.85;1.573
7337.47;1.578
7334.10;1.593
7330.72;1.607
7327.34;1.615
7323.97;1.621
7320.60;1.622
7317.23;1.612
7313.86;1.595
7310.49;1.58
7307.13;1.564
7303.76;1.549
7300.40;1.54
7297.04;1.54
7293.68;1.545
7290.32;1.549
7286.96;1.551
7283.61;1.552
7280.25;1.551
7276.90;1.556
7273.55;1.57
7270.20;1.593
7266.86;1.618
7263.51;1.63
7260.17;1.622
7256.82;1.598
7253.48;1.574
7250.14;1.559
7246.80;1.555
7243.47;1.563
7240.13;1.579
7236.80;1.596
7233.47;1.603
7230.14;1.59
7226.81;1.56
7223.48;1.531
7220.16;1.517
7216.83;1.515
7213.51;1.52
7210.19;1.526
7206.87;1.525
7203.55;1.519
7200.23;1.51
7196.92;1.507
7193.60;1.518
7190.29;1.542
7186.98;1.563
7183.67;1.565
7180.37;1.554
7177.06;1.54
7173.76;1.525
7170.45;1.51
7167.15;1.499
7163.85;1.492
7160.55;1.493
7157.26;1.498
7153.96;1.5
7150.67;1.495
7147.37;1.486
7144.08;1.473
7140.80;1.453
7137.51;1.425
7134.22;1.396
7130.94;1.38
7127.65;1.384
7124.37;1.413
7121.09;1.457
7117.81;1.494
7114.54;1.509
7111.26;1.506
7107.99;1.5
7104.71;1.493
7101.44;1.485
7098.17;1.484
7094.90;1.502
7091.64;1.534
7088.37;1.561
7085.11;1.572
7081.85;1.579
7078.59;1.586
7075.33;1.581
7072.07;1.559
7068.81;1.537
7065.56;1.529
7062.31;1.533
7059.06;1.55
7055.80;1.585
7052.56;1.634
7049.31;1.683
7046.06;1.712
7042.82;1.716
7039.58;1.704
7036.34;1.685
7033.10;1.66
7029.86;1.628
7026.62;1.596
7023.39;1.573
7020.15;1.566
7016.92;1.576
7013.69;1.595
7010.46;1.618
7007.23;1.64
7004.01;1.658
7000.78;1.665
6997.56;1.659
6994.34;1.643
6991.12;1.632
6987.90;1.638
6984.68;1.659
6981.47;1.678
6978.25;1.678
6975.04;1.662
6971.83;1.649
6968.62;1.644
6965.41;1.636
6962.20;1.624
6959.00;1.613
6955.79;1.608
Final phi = 1.0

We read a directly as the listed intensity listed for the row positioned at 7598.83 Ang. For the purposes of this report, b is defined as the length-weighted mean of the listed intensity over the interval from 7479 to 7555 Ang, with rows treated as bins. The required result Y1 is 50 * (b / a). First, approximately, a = 1.645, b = 1.75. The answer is 53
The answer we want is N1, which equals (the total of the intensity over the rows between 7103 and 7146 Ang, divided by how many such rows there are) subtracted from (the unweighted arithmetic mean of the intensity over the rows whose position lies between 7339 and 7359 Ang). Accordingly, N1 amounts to 0.176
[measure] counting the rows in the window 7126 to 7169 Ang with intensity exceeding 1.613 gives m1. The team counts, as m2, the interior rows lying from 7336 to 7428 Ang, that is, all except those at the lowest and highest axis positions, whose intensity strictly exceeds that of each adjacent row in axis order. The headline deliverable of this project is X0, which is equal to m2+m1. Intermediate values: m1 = 0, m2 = 3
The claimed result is 3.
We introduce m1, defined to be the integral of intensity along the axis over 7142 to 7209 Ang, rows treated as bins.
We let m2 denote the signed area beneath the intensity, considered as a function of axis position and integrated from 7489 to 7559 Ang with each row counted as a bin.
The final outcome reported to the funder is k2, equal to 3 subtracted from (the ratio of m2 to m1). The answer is -1.79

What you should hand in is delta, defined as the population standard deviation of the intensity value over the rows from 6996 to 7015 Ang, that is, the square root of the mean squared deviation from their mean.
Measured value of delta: 0.025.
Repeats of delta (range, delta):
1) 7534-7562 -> 0.039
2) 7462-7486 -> 0.016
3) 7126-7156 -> 0.046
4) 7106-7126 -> 0.034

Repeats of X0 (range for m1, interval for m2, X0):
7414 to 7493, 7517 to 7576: 24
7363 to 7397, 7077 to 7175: 12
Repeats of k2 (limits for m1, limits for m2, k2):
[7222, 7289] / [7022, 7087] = -2.01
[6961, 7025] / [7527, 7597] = -1.83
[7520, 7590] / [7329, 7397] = -2.08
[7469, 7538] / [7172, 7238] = -2.14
